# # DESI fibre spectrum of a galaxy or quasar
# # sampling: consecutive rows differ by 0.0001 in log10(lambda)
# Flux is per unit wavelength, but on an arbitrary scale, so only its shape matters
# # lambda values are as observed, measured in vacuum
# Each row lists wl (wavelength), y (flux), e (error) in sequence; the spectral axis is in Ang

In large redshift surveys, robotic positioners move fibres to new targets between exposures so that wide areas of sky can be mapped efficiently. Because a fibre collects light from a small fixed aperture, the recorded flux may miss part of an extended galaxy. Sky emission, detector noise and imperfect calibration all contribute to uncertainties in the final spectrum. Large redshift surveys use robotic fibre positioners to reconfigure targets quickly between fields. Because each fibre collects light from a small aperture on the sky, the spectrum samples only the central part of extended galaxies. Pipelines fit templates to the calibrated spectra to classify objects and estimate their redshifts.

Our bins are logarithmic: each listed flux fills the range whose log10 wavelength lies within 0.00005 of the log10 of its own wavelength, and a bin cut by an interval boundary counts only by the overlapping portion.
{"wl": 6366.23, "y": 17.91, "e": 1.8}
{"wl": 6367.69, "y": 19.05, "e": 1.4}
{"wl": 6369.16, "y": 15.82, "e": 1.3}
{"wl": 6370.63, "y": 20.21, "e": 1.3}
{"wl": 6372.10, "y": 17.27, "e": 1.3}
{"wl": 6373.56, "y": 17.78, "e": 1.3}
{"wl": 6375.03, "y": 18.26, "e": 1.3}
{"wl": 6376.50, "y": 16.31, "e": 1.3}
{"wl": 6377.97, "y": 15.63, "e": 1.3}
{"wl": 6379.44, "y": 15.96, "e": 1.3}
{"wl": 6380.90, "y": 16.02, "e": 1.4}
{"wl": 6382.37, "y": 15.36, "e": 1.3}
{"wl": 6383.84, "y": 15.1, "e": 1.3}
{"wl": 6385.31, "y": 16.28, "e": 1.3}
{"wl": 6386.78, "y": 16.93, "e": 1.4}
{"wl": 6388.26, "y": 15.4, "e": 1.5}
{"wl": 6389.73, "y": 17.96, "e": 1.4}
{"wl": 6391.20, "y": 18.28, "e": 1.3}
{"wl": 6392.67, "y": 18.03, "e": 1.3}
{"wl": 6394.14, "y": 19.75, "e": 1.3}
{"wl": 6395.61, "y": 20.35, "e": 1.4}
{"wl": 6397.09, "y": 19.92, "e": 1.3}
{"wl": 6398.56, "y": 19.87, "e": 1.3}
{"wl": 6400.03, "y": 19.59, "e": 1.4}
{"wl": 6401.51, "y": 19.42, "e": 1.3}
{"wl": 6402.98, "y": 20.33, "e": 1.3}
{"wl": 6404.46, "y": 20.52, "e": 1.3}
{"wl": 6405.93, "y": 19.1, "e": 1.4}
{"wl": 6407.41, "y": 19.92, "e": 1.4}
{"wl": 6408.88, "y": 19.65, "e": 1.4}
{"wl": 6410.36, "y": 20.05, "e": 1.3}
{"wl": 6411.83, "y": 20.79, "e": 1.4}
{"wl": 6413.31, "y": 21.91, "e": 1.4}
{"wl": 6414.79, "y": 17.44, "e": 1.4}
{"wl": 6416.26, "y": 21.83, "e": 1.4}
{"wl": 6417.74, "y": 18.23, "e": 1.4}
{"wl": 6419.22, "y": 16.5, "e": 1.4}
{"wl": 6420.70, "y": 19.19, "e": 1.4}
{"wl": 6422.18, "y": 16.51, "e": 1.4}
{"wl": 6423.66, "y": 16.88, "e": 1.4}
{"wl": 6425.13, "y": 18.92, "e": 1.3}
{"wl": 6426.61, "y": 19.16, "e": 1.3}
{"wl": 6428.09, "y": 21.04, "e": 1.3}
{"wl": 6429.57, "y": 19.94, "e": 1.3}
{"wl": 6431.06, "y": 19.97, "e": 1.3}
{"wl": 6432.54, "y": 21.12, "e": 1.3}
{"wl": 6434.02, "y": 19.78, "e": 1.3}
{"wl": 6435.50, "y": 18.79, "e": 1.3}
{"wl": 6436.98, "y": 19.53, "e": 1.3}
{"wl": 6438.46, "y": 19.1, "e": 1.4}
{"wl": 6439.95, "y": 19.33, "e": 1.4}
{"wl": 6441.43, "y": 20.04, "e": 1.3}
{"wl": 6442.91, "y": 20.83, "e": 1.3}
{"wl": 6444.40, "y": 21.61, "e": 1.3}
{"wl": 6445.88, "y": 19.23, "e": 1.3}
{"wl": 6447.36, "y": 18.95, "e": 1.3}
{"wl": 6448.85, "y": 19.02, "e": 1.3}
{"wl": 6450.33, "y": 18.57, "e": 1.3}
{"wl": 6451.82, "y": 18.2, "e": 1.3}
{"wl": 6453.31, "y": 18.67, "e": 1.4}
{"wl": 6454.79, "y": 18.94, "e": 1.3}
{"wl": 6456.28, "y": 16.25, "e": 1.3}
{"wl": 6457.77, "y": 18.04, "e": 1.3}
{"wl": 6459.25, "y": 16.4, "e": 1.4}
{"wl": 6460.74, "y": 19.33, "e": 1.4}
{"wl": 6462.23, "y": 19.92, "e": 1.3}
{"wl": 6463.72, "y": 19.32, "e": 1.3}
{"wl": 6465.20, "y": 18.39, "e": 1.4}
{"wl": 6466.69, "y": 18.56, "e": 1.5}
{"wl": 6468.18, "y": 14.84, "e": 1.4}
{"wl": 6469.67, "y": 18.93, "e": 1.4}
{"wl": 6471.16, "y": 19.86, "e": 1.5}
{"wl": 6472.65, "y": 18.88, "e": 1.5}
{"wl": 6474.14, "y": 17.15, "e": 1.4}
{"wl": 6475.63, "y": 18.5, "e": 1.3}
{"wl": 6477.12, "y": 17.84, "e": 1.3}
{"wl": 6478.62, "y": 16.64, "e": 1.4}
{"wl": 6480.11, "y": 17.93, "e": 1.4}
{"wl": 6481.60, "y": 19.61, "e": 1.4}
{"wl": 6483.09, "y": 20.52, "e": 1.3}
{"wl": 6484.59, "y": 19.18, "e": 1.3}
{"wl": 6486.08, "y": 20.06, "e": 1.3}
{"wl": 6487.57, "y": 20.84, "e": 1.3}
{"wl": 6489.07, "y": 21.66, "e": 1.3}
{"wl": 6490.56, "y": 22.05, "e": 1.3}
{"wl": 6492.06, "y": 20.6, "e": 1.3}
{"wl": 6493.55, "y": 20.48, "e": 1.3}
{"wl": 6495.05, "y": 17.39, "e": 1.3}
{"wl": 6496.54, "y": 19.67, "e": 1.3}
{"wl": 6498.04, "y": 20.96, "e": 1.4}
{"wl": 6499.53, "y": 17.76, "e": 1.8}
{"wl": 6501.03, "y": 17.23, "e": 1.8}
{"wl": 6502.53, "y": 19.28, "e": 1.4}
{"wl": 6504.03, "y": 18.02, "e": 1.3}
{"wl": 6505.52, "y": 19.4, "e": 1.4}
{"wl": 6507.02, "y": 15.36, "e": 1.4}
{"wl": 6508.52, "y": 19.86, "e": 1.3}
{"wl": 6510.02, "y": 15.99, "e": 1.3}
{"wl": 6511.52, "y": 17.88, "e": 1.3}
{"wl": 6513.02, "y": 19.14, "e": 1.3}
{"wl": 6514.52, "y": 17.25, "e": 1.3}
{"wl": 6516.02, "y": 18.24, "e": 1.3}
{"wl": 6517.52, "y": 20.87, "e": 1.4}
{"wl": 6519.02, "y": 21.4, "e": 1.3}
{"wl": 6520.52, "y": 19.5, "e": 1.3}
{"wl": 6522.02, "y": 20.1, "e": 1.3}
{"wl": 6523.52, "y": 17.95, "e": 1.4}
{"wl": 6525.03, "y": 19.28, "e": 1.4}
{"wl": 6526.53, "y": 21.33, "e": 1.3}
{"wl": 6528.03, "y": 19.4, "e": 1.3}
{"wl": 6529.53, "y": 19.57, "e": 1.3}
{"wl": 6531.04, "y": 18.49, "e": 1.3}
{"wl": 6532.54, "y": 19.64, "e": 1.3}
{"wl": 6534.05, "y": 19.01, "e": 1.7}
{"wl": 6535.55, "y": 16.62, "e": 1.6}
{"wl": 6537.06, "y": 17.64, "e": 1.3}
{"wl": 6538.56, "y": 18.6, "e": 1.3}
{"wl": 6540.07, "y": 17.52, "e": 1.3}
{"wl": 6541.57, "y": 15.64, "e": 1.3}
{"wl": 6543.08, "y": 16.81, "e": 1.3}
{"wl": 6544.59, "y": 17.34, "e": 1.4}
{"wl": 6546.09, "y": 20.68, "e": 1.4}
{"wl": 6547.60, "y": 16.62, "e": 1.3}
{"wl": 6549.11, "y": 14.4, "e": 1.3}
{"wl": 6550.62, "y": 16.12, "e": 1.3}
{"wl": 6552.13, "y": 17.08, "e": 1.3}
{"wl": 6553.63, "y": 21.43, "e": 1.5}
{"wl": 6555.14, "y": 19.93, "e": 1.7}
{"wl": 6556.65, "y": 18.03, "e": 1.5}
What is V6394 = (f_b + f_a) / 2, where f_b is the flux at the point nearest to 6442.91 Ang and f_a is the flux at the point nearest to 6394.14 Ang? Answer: 20.3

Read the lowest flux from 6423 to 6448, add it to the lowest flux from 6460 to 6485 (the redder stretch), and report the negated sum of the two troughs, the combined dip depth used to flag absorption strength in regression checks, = -31.7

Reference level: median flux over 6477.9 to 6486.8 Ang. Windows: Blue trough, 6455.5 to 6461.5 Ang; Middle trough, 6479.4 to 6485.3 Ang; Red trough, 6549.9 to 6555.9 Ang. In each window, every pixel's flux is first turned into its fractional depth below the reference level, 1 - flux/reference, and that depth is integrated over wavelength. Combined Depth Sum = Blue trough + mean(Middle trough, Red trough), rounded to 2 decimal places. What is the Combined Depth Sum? 0.71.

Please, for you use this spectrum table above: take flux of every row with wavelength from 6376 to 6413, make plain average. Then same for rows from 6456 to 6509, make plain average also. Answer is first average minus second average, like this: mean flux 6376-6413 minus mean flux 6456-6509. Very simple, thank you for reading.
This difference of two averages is -0.5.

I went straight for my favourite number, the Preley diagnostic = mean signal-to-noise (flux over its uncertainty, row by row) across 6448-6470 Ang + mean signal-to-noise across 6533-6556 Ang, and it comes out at 26.2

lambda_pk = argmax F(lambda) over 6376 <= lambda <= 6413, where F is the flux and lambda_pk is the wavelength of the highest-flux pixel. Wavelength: 6411.83 Ang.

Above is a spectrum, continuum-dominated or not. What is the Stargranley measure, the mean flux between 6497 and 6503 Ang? 18.8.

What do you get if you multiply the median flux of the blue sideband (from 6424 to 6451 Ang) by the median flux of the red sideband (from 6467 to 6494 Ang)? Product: 377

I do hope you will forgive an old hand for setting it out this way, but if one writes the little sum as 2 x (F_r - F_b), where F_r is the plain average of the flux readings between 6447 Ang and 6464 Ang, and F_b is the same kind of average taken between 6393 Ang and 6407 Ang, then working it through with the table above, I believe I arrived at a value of -2.8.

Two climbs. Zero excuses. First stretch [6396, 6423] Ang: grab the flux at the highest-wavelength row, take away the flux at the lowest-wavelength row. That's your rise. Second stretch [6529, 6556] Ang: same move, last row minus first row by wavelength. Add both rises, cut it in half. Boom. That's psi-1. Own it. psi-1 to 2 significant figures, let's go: -1.5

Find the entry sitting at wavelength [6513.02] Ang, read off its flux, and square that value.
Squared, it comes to 366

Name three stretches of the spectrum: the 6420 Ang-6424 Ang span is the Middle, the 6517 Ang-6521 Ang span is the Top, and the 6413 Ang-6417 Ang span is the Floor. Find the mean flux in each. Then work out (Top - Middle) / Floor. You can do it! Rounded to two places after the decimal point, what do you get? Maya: 0.15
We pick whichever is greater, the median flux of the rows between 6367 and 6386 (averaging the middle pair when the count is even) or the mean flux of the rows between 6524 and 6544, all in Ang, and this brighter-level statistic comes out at 18.4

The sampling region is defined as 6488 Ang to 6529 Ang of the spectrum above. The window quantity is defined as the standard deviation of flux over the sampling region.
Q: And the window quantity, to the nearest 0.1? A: 1.7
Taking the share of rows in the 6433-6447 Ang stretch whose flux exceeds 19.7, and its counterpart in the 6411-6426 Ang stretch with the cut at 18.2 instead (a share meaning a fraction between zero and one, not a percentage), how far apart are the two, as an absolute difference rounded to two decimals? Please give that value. 0.16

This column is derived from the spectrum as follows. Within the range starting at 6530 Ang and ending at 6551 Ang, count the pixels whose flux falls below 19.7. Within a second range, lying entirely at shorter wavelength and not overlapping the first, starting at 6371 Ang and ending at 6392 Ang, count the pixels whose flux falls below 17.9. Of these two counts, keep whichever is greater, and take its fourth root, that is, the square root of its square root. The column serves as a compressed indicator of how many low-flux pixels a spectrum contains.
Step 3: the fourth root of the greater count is 1.90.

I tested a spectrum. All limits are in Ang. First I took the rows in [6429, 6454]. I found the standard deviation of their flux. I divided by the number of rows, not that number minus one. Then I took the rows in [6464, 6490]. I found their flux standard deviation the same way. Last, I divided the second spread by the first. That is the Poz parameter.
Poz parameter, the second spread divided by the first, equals 1.76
